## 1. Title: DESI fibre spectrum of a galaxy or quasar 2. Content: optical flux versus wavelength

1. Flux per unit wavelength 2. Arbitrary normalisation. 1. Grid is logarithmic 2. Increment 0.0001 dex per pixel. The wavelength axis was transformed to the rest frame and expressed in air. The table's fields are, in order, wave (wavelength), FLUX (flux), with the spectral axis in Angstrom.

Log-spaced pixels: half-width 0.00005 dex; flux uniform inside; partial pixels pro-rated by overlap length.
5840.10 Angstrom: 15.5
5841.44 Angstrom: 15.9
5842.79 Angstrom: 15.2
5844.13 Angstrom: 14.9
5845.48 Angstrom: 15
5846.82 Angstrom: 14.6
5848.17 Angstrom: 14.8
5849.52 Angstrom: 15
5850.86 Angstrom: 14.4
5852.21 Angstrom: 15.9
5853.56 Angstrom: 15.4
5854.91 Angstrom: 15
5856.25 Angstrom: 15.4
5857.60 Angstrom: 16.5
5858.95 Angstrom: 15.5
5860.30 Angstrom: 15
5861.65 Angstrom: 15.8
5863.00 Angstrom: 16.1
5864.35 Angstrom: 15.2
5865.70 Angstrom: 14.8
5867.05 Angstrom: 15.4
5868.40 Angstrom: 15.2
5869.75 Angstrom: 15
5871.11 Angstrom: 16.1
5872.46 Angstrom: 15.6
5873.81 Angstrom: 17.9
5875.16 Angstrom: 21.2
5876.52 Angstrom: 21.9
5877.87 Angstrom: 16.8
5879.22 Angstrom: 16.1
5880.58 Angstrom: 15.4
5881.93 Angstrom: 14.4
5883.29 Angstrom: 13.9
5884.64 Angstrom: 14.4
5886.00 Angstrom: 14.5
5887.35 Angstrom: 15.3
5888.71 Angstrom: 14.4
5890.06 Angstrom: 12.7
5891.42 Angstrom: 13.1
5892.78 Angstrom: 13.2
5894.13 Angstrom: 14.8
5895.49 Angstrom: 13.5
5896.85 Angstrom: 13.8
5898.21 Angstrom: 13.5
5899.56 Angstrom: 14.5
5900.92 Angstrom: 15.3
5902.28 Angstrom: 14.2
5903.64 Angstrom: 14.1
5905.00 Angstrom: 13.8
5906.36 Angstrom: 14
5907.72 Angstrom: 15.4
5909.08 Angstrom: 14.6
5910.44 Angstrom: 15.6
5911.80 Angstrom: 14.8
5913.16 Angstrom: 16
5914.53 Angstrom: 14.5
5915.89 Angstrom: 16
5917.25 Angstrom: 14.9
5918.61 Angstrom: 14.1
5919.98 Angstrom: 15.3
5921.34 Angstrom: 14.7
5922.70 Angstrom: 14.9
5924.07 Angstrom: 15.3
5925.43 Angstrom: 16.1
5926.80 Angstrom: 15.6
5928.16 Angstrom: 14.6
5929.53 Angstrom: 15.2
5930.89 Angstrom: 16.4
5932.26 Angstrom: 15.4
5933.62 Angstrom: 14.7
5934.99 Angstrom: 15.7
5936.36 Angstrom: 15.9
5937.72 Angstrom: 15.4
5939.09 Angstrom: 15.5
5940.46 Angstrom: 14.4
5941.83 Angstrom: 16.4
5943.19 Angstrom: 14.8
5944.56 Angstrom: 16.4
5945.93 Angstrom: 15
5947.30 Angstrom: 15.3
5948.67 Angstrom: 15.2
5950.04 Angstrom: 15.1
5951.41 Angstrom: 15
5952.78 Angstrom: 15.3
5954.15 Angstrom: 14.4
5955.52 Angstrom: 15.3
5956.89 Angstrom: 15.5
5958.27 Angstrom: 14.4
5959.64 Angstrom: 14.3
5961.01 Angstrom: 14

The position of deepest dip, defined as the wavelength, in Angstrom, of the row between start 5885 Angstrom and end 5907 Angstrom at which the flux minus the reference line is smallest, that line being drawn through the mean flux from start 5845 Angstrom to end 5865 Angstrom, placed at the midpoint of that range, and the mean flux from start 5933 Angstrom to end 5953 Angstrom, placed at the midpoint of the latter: 5890.06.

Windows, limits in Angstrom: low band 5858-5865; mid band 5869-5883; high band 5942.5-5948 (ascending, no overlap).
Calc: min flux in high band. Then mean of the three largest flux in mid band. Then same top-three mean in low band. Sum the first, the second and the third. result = 51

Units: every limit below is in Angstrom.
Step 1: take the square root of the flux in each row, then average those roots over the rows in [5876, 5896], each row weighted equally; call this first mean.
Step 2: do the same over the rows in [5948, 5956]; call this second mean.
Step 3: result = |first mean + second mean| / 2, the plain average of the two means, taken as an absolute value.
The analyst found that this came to 3.87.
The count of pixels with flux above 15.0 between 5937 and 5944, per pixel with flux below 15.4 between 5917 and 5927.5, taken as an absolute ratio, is 0.50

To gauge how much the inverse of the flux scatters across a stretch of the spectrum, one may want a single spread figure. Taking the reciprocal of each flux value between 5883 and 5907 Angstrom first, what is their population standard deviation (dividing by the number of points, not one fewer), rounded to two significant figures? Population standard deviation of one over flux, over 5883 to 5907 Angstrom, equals 0.0035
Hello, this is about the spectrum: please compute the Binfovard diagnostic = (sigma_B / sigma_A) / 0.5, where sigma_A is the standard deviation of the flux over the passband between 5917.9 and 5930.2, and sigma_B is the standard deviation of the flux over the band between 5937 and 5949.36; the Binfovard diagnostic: 2.26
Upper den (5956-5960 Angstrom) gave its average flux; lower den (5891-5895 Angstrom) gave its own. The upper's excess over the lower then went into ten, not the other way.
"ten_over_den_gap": 10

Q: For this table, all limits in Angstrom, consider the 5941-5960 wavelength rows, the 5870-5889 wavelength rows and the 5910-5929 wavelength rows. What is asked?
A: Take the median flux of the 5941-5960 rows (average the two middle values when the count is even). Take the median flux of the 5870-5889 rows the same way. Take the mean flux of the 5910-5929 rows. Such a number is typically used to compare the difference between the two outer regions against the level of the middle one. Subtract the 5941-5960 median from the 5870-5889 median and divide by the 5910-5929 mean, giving 0.023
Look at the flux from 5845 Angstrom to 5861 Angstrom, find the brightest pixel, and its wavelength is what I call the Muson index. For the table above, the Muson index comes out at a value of 5857.60 Angstrom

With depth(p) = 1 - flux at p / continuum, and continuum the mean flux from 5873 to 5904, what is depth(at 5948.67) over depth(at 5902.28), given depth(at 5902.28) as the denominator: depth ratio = 0.0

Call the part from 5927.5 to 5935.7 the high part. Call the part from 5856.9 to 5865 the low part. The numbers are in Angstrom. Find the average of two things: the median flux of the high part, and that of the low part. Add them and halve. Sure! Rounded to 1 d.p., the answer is 15.5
